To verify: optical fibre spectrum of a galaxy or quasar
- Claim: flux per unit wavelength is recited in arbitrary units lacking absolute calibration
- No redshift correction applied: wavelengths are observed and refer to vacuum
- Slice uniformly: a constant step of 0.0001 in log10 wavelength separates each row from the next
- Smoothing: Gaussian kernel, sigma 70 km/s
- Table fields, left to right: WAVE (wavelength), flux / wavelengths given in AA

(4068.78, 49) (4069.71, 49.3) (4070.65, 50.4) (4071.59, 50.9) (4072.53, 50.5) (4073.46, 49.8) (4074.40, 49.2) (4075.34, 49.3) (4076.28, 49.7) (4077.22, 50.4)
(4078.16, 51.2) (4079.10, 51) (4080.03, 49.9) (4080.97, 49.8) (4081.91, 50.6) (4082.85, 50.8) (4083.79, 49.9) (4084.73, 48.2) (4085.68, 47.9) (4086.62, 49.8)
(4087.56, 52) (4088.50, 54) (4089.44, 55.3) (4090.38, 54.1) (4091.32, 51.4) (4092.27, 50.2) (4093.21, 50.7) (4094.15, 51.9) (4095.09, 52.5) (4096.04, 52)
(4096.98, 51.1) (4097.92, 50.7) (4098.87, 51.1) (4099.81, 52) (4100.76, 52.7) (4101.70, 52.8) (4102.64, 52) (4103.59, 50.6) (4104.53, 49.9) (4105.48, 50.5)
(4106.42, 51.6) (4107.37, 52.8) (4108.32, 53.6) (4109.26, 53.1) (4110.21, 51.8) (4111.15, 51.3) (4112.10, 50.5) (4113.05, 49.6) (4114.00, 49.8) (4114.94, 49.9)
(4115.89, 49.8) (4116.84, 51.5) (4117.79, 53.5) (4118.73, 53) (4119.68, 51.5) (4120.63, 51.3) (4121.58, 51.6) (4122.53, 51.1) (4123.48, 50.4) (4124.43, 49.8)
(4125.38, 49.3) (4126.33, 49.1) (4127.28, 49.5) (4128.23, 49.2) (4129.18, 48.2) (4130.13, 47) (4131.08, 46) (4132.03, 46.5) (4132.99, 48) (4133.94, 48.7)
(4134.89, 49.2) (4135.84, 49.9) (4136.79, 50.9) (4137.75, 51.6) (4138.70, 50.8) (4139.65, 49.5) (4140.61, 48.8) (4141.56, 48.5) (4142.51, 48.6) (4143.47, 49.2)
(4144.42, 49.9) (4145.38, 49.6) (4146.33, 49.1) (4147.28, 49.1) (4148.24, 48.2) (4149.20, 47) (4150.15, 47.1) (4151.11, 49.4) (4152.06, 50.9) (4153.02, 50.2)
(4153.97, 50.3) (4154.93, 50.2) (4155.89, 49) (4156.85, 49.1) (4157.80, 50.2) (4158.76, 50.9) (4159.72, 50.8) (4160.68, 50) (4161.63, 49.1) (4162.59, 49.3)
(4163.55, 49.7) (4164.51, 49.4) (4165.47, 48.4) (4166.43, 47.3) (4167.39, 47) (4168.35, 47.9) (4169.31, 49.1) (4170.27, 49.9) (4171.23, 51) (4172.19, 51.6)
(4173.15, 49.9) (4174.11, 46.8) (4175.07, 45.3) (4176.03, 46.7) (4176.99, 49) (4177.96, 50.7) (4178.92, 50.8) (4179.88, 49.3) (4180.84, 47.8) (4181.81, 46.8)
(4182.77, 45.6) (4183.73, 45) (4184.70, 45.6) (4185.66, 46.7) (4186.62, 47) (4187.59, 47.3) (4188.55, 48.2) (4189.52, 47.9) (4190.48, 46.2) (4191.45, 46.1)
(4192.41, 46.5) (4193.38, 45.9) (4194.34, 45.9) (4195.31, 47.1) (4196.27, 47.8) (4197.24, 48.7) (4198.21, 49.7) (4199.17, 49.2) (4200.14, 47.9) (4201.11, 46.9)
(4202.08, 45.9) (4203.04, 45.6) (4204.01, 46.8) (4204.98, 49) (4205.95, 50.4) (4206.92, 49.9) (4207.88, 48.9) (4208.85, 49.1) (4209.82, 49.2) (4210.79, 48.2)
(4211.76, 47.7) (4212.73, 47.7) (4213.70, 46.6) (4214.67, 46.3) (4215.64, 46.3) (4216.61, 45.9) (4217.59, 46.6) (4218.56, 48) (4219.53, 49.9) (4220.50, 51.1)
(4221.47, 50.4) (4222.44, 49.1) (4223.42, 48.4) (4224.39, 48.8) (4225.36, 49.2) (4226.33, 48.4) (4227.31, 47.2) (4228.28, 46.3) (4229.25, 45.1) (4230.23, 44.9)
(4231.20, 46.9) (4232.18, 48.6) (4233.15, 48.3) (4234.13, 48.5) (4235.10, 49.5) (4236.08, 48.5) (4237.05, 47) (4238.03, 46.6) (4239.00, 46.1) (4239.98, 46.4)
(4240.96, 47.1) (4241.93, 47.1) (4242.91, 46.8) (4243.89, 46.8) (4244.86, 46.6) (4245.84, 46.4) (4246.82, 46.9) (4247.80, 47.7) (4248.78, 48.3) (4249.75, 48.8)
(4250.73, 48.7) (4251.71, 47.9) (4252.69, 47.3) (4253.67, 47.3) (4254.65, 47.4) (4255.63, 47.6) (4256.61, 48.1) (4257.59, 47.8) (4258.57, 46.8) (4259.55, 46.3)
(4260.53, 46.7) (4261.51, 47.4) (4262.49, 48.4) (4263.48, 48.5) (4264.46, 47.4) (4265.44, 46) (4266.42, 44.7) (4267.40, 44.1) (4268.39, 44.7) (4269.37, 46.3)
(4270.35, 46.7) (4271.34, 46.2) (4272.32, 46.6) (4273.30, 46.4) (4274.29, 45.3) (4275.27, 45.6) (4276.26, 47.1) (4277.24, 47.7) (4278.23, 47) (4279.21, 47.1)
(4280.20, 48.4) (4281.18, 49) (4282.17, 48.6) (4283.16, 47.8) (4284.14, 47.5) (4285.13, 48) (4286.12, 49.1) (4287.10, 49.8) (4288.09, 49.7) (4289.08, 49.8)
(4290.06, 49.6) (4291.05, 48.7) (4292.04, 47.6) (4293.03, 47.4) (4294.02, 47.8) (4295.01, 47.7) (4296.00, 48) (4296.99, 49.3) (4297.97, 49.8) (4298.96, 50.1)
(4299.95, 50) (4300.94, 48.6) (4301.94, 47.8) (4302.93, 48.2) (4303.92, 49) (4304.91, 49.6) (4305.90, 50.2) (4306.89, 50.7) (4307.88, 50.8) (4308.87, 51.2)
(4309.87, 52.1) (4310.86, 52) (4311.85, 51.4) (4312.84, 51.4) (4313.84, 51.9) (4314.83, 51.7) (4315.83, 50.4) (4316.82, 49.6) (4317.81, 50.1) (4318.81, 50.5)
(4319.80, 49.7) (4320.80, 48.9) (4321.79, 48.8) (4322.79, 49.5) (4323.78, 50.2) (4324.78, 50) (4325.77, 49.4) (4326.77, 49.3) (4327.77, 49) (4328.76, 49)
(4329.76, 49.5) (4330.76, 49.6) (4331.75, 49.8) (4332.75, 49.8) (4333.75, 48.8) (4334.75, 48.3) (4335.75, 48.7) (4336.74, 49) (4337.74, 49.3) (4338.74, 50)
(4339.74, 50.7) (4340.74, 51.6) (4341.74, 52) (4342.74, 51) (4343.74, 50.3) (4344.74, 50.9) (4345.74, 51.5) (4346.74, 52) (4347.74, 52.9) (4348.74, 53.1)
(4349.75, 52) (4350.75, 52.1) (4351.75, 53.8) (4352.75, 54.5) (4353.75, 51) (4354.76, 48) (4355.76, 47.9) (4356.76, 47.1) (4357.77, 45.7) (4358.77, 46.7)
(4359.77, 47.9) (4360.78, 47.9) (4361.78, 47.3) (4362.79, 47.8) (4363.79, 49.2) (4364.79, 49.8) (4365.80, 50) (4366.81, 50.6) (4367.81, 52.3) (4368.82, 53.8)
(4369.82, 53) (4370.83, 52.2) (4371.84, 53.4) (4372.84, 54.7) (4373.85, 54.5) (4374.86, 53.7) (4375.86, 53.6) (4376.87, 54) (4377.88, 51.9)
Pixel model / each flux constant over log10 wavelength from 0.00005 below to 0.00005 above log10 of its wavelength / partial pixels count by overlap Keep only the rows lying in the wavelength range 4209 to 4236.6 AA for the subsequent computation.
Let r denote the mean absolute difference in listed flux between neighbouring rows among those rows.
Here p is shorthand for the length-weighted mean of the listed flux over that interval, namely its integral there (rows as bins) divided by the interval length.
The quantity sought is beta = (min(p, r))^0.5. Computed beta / 0.91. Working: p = 47.9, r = 0.8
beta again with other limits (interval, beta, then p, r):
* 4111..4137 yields 0.85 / 49.8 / 0.7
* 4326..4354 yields 0.81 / 50.7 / 0.7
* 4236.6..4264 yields 0.65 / 47.3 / 0.4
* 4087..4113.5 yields 0.97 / 51.8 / 0.9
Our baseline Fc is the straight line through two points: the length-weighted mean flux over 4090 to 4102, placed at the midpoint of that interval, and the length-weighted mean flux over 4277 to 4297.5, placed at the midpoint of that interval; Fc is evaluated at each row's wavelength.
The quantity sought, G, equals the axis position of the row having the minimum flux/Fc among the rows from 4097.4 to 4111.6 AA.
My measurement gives 4104.53 AA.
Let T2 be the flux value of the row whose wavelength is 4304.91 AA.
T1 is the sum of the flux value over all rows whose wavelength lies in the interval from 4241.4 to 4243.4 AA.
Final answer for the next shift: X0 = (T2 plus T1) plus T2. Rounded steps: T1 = 94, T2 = 49.6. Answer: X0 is 193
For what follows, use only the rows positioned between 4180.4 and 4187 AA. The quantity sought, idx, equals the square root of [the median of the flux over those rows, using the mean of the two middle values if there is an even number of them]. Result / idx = 6.83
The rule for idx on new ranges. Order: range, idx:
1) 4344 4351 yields 7.21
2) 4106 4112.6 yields 7.20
